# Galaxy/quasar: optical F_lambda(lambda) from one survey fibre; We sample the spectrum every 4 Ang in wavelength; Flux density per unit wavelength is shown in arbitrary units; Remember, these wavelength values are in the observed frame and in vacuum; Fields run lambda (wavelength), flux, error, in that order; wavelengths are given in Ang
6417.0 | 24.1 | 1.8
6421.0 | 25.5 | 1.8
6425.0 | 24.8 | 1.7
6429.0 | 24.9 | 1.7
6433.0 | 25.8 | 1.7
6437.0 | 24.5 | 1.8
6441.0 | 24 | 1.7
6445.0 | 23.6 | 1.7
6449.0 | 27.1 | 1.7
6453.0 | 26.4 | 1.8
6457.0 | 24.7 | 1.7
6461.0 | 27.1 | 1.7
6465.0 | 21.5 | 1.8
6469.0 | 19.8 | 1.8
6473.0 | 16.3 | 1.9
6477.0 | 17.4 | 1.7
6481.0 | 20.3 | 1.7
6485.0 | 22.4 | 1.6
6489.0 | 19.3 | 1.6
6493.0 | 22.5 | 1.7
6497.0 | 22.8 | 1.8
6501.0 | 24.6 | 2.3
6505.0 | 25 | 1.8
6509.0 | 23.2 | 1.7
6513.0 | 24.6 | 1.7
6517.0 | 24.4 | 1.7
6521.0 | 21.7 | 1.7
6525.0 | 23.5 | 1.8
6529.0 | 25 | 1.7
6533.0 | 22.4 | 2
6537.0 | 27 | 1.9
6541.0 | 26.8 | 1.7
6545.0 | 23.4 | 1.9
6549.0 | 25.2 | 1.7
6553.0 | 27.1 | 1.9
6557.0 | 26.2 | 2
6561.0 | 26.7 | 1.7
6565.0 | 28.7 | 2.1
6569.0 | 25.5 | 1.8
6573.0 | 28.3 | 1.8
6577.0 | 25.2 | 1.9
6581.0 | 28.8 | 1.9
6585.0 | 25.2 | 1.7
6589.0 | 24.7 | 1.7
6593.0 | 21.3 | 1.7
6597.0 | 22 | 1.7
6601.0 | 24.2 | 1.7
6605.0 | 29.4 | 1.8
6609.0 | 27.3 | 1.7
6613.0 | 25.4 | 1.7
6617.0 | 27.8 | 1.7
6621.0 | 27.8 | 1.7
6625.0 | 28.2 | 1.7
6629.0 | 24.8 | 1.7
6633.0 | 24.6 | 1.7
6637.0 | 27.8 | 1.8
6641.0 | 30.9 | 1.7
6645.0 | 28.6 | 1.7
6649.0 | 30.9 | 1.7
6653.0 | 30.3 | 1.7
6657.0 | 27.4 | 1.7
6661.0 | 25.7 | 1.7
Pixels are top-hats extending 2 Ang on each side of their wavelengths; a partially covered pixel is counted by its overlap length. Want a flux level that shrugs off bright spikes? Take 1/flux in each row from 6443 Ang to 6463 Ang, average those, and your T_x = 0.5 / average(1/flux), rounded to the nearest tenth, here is 12.9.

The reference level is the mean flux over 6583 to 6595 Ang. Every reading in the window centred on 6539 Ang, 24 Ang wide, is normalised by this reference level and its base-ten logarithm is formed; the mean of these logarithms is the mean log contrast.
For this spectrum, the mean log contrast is 0.02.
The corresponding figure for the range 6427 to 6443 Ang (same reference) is 0.02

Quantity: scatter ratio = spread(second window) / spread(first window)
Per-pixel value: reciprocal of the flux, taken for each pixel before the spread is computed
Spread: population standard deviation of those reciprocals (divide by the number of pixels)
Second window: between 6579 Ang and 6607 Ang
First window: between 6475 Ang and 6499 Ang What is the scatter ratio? 0.9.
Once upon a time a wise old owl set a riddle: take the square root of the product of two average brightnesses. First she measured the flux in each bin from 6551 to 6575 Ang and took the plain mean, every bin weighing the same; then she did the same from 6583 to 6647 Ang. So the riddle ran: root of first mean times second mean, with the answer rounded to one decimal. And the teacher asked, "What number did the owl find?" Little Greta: 26.7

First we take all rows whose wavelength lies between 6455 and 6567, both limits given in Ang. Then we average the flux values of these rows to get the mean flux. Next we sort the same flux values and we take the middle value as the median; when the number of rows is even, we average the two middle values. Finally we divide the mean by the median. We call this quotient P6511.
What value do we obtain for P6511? 0.984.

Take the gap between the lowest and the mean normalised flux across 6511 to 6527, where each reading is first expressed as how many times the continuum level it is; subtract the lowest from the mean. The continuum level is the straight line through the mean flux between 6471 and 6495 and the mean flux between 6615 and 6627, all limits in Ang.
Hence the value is 0.091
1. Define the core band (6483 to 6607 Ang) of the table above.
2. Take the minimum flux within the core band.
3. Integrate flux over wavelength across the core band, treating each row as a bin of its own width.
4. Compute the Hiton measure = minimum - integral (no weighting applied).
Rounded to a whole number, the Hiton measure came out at -3049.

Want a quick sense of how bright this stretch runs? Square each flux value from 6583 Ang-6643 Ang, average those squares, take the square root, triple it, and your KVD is 79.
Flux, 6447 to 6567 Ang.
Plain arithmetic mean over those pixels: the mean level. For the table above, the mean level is 23.8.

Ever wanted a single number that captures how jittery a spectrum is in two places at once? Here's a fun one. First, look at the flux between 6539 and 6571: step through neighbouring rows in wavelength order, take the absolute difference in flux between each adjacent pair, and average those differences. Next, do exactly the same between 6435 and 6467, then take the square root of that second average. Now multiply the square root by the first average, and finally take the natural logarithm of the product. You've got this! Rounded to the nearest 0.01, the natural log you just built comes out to 1.05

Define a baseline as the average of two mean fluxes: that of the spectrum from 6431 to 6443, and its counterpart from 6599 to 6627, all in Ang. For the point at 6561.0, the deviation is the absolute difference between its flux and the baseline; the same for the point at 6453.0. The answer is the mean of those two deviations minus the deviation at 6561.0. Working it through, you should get -0.15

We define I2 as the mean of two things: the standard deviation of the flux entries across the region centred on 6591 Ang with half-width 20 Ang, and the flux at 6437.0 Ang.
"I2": 13.6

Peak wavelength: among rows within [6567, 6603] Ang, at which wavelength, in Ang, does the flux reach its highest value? 6581.0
